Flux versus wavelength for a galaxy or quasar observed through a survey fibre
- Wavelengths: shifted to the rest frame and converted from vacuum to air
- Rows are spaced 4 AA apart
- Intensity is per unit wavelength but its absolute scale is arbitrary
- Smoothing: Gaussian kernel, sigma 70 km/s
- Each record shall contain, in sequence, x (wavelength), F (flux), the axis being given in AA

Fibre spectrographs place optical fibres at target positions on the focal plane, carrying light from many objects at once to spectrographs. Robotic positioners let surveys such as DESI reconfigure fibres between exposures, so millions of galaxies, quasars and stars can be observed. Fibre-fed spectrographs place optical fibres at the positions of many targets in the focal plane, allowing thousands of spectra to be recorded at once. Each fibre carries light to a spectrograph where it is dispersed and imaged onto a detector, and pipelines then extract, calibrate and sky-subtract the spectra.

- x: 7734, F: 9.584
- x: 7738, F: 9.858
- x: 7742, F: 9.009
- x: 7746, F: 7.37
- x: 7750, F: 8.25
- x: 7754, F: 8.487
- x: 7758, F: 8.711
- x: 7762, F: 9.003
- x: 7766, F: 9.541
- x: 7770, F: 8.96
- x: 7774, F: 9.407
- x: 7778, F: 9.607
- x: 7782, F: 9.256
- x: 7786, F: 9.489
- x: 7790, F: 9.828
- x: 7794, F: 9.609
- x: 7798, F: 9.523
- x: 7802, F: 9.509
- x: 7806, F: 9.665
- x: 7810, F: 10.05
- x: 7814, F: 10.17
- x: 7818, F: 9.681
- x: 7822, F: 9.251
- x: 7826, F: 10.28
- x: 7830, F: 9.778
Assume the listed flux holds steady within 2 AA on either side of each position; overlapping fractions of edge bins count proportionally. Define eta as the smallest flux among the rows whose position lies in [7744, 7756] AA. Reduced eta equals 7.37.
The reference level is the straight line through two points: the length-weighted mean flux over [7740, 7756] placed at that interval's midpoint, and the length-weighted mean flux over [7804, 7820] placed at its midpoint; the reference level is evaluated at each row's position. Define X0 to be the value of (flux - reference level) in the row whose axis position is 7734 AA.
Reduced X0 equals 1.7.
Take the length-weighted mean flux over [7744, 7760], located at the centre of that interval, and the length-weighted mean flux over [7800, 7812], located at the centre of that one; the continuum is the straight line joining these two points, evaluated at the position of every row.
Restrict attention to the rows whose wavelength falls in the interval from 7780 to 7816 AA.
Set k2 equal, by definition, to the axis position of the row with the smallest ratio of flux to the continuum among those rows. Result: 7802 AA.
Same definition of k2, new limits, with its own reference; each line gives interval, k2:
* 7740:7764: 7746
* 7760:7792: 7782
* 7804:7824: 7822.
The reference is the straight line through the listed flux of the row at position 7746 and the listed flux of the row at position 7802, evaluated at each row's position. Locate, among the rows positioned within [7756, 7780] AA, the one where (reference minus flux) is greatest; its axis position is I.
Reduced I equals 7770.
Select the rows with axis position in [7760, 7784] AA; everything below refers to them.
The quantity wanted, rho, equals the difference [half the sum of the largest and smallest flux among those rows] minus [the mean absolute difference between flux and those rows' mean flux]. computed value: 9.06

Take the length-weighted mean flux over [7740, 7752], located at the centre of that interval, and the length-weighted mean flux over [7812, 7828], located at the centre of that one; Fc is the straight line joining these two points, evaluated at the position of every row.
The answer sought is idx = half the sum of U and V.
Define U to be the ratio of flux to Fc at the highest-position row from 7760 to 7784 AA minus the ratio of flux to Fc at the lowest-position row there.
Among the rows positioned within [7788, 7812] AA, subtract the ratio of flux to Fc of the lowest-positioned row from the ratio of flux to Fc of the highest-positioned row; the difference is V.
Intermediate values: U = -0.024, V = -0.03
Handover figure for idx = -0.025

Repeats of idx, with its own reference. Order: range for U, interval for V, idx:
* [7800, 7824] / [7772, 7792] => -0.033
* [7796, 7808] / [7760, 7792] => 0.007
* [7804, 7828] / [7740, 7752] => -0.049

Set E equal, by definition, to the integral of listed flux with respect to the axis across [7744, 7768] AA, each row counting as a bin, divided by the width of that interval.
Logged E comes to 8.6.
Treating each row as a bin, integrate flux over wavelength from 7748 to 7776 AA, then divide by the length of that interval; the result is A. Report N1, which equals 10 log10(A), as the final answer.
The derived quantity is 9.5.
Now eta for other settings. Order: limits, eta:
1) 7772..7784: 9.256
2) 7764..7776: 8.96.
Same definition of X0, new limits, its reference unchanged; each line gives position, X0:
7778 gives 0.6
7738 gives 1.8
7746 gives -0.9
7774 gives 0.5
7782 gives 0.1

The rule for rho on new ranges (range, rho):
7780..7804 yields 9.42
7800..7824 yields 9.45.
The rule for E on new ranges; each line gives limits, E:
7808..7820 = 10.0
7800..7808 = 9.6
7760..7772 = 9.2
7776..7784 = 9.4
